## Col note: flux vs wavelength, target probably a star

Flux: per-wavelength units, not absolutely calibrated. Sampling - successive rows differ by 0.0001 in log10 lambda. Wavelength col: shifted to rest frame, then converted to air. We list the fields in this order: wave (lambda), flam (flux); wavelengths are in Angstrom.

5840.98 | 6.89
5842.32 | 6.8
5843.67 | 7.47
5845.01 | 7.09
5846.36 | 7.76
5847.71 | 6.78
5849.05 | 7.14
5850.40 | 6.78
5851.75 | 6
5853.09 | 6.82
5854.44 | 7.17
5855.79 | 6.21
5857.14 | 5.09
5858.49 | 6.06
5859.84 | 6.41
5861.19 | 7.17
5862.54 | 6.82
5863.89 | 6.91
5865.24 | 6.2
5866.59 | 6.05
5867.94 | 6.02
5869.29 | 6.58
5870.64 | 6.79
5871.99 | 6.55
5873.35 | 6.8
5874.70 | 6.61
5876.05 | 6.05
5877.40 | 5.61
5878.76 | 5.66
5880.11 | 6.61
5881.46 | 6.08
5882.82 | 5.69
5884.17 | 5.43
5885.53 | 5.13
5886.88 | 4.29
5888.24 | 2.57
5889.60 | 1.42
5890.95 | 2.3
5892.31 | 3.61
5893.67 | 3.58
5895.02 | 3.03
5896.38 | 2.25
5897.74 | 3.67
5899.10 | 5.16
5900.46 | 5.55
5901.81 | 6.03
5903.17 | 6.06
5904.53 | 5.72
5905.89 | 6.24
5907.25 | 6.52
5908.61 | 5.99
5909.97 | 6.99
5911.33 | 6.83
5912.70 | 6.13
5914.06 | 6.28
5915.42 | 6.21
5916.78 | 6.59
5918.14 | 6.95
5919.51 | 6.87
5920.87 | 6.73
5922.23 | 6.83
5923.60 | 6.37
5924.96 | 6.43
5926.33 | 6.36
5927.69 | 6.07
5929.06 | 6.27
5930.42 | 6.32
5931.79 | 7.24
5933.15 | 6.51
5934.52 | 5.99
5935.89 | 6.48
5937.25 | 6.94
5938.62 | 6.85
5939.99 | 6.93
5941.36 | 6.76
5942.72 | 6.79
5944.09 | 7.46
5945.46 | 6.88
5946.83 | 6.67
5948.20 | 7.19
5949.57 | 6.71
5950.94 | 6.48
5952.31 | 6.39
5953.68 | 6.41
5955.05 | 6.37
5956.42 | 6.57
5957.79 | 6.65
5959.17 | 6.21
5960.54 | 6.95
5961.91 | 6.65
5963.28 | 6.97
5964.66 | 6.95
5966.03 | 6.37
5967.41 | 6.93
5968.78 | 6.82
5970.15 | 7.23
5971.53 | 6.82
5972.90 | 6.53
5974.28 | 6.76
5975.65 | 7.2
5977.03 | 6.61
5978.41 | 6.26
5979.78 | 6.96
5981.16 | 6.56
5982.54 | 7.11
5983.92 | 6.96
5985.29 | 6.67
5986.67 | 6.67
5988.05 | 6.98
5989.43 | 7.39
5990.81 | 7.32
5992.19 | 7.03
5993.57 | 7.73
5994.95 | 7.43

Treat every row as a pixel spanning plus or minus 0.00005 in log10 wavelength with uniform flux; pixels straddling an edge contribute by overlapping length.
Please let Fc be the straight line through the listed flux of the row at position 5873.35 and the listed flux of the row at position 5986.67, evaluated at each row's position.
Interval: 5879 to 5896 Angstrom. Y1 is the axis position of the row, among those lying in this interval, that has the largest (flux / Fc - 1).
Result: 5880.11 Angstrom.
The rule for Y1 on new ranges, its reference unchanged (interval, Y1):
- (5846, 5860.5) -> 5846.36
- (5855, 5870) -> 5861.19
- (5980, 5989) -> 5982.54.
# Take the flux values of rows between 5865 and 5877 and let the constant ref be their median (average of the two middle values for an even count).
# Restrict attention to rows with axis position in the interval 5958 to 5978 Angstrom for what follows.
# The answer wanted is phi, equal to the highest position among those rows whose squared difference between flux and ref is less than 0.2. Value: 5977.03 Angstrom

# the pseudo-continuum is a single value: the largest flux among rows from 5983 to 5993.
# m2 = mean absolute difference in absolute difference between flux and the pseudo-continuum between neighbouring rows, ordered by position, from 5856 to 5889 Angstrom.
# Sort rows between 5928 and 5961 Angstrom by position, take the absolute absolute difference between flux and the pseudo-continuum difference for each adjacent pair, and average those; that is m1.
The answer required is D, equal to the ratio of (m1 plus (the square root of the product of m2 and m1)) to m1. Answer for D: 2.20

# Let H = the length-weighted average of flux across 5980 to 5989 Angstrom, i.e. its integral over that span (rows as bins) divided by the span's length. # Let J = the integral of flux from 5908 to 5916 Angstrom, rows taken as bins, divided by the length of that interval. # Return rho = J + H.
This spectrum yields 13.3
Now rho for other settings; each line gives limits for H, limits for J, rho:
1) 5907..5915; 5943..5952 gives 13.3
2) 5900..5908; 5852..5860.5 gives 12.3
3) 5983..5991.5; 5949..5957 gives 13.5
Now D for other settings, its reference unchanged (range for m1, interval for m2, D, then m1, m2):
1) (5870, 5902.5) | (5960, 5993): 1.72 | 0.66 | 0.34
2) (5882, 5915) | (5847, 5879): 1.83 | 0.67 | 0.46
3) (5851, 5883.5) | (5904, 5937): 1.87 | 0.48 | 0.36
